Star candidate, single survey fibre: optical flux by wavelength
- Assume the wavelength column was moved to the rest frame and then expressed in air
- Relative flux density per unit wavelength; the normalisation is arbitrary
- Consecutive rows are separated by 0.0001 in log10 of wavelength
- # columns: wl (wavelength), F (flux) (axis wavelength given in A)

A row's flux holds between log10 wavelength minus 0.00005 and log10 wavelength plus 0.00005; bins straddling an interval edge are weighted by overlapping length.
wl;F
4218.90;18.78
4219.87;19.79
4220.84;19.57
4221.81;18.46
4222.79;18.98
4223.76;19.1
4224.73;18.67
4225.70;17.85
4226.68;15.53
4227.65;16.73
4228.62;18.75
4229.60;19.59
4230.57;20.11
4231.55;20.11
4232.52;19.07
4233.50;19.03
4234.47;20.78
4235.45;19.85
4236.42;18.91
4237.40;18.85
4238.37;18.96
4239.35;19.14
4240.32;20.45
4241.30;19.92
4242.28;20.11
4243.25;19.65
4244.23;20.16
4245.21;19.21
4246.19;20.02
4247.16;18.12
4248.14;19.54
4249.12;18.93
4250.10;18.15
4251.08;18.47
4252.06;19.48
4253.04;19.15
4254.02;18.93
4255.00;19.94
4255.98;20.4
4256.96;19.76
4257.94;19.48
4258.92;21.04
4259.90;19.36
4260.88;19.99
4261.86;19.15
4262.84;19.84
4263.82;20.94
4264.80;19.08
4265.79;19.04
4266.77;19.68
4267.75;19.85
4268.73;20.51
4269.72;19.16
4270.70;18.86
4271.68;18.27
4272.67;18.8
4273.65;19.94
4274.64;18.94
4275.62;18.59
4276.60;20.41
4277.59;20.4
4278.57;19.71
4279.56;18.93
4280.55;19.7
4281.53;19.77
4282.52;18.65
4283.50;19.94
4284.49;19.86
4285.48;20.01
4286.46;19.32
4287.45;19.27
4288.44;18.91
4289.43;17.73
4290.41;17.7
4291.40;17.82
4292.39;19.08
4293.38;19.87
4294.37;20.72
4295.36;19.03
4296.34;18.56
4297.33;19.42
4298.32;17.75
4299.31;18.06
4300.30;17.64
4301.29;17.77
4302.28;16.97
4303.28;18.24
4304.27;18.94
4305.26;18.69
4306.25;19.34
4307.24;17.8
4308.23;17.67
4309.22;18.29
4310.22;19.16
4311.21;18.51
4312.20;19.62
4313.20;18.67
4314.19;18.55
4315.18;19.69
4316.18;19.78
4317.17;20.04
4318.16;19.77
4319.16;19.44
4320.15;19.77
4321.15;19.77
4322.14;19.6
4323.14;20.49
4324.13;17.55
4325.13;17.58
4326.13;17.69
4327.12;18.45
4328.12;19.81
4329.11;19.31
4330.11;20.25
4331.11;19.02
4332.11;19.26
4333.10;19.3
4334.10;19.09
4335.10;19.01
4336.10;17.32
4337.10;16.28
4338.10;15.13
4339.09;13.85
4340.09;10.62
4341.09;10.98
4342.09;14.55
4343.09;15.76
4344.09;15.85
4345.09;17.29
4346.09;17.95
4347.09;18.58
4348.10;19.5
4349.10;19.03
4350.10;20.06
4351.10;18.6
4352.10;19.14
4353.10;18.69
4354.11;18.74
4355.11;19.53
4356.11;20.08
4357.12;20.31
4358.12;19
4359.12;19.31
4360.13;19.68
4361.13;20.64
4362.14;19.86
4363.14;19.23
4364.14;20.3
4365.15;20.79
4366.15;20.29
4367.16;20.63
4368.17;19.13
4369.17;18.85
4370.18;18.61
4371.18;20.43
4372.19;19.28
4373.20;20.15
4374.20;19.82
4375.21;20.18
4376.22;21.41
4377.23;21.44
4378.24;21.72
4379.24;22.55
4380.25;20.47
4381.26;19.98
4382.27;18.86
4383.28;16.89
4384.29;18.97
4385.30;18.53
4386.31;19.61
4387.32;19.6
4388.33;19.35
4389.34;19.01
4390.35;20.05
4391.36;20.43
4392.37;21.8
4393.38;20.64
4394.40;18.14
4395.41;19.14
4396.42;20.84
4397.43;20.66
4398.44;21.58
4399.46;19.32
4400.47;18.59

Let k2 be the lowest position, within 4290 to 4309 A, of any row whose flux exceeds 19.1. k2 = 4293.38 A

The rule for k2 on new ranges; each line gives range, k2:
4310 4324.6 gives 4310.22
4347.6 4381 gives 4348.10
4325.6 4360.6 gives 4328.12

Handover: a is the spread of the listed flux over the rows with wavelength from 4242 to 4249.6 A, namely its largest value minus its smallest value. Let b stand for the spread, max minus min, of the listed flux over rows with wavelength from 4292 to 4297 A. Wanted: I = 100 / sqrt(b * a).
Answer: 48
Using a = 2.04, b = 2.16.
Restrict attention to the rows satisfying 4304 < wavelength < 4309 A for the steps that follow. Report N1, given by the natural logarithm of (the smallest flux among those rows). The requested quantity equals 2.87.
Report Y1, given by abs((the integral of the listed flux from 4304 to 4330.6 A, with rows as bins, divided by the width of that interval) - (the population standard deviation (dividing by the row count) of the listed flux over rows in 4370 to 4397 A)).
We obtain 17.8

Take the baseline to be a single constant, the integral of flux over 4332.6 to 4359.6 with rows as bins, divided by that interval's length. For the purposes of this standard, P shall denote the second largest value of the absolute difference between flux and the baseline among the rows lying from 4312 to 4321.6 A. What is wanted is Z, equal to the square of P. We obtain 5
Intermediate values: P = 2.24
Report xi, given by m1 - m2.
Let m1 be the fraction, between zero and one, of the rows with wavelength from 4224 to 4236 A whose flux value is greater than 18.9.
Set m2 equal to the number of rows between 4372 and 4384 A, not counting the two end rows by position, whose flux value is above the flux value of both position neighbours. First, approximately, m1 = 0.58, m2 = 2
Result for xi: -1.4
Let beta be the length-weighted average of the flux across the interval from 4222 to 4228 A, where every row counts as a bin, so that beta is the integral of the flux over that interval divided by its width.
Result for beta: 17.9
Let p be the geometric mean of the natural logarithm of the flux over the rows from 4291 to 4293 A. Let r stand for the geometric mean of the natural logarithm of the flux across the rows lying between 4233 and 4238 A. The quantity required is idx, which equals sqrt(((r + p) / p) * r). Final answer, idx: 2.45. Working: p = 2.91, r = 2.97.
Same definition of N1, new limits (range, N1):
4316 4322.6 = 2.97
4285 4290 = 2.88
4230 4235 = 2.95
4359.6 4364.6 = 2.96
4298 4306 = 2.83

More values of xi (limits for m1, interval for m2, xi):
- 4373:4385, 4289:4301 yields -2.2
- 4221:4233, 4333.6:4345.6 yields 0.5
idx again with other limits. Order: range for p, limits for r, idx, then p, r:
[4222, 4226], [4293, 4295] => 2.47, 2.93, 3.01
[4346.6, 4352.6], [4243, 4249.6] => 2.44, 2.95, 2.96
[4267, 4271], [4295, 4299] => 2.41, 2.97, 2.93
